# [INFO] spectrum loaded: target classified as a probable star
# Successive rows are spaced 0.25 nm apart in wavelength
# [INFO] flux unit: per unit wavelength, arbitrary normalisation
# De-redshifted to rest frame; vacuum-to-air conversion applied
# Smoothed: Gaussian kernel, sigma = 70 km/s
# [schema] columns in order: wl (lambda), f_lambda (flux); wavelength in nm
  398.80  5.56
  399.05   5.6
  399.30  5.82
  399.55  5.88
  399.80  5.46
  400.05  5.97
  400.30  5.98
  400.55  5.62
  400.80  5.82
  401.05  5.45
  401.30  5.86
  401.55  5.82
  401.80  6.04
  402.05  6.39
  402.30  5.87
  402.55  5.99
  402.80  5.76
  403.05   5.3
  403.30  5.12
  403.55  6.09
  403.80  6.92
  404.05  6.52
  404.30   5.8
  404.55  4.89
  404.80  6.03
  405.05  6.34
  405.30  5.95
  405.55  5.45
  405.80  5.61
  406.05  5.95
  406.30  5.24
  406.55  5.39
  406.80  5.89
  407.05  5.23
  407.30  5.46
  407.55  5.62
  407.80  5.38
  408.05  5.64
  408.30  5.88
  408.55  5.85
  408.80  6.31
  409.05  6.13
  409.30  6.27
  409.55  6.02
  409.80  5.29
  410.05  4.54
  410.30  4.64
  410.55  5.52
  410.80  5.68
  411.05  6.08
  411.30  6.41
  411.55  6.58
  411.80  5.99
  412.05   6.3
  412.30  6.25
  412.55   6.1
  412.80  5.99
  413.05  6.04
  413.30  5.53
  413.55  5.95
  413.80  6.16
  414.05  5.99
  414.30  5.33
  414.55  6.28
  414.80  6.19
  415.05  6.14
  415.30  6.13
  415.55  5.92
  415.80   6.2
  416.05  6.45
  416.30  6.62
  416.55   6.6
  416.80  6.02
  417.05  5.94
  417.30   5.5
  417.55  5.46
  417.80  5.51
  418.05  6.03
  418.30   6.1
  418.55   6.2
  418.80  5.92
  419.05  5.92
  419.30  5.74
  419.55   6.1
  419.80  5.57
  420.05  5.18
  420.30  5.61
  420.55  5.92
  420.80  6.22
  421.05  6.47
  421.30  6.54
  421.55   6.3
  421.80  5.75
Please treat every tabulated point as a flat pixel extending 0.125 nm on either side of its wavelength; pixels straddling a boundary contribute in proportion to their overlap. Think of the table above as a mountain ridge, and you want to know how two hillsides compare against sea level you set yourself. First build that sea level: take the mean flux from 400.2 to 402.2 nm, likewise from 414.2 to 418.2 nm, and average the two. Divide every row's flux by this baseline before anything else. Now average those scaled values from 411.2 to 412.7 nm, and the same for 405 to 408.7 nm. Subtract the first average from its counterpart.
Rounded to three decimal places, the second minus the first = -0.103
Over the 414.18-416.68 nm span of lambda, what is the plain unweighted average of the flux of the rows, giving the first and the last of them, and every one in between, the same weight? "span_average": 6.19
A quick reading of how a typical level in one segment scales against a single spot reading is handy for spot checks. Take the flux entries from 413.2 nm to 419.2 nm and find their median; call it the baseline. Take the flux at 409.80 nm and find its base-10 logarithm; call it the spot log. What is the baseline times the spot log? 4.4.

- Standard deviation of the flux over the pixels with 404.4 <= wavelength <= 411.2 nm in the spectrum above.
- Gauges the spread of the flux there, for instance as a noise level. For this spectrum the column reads 0.47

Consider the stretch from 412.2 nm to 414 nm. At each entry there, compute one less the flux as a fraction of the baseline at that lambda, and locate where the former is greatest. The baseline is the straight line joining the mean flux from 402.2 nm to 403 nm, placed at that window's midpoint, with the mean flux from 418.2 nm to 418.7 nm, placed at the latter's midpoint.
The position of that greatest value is 413.30 nm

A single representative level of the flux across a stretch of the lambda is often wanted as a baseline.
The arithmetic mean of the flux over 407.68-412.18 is 5.81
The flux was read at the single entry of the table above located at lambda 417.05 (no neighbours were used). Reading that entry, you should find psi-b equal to 5.94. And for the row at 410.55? 5.52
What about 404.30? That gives 5.8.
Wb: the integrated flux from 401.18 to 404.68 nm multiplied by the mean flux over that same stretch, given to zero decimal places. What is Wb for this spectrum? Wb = 121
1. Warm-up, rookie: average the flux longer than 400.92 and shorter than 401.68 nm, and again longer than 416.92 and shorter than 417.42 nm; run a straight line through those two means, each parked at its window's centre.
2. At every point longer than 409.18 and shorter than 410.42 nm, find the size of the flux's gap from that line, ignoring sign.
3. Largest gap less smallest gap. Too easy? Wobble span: 0.9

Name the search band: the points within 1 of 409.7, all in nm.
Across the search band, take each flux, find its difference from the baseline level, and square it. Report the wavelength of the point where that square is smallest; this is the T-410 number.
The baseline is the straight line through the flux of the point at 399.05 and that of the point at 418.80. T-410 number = 409.55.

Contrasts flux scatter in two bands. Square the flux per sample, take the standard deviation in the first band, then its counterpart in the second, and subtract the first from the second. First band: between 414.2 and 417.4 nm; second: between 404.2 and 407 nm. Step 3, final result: 0.1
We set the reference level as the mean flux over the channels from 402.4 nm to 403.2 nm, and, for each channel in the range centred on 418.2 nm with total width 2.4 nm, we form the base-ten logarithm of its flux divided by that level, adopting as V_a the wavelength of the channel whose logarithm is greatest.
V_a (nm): 418.55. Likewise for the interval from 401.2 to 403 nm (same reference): 402.05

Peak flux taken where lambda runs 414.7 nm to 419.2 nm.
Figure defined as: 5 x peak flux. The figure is 33.1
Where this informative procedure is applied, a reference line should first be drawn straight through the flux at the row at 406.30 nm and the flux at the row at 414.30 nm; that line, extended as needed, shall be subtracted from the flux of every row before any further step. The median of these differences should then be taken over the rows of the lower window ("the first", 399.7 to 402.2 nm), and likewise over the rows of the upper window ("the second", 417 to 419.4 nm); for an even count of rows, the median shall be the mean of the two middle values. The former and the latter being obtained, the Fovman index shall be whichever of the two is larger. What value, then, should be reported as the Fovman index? 0.659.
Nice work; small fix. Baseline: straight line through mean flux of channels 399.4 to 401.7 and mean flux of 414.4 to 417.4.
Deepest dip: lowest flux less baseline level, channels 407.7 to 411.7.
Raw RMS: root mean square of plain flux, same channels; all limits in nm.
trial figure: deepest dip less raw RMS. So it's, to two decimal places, -7.26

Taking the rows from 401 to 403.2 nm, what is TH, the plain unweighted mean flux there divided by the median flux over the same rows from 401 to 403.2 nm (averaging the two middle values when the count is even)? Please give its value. 1.00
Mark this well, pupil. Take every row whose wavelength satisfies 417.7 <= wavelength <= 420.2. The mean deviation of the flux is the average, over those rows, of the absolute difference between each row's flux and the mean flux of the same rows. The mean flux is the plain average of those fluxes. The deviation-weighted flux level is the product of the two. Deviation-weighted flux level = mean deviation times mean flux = 1.52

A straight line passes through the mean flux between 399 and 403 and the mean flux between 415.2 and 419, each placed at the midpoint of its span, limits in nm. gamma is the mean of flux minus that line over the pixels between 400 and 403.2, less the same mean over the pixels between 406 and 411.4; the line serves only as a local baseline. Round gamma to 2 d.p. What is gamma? 0.27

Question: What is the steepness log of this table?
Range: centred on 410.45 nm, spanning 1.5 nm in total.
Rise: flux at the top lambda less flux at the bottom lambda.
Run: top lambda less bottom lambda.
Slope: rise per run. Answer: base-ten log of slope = -0.2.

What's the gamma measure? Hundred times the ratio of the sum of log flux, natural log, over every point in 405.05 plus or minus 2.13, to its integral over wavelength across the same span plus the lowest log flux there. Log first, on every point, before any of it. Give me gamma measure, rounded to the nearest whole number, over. 329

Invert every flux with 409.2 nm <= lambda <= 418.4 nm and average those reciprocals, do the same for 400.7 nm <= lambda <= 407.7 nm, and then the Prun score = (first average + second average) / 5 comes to 0.0687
